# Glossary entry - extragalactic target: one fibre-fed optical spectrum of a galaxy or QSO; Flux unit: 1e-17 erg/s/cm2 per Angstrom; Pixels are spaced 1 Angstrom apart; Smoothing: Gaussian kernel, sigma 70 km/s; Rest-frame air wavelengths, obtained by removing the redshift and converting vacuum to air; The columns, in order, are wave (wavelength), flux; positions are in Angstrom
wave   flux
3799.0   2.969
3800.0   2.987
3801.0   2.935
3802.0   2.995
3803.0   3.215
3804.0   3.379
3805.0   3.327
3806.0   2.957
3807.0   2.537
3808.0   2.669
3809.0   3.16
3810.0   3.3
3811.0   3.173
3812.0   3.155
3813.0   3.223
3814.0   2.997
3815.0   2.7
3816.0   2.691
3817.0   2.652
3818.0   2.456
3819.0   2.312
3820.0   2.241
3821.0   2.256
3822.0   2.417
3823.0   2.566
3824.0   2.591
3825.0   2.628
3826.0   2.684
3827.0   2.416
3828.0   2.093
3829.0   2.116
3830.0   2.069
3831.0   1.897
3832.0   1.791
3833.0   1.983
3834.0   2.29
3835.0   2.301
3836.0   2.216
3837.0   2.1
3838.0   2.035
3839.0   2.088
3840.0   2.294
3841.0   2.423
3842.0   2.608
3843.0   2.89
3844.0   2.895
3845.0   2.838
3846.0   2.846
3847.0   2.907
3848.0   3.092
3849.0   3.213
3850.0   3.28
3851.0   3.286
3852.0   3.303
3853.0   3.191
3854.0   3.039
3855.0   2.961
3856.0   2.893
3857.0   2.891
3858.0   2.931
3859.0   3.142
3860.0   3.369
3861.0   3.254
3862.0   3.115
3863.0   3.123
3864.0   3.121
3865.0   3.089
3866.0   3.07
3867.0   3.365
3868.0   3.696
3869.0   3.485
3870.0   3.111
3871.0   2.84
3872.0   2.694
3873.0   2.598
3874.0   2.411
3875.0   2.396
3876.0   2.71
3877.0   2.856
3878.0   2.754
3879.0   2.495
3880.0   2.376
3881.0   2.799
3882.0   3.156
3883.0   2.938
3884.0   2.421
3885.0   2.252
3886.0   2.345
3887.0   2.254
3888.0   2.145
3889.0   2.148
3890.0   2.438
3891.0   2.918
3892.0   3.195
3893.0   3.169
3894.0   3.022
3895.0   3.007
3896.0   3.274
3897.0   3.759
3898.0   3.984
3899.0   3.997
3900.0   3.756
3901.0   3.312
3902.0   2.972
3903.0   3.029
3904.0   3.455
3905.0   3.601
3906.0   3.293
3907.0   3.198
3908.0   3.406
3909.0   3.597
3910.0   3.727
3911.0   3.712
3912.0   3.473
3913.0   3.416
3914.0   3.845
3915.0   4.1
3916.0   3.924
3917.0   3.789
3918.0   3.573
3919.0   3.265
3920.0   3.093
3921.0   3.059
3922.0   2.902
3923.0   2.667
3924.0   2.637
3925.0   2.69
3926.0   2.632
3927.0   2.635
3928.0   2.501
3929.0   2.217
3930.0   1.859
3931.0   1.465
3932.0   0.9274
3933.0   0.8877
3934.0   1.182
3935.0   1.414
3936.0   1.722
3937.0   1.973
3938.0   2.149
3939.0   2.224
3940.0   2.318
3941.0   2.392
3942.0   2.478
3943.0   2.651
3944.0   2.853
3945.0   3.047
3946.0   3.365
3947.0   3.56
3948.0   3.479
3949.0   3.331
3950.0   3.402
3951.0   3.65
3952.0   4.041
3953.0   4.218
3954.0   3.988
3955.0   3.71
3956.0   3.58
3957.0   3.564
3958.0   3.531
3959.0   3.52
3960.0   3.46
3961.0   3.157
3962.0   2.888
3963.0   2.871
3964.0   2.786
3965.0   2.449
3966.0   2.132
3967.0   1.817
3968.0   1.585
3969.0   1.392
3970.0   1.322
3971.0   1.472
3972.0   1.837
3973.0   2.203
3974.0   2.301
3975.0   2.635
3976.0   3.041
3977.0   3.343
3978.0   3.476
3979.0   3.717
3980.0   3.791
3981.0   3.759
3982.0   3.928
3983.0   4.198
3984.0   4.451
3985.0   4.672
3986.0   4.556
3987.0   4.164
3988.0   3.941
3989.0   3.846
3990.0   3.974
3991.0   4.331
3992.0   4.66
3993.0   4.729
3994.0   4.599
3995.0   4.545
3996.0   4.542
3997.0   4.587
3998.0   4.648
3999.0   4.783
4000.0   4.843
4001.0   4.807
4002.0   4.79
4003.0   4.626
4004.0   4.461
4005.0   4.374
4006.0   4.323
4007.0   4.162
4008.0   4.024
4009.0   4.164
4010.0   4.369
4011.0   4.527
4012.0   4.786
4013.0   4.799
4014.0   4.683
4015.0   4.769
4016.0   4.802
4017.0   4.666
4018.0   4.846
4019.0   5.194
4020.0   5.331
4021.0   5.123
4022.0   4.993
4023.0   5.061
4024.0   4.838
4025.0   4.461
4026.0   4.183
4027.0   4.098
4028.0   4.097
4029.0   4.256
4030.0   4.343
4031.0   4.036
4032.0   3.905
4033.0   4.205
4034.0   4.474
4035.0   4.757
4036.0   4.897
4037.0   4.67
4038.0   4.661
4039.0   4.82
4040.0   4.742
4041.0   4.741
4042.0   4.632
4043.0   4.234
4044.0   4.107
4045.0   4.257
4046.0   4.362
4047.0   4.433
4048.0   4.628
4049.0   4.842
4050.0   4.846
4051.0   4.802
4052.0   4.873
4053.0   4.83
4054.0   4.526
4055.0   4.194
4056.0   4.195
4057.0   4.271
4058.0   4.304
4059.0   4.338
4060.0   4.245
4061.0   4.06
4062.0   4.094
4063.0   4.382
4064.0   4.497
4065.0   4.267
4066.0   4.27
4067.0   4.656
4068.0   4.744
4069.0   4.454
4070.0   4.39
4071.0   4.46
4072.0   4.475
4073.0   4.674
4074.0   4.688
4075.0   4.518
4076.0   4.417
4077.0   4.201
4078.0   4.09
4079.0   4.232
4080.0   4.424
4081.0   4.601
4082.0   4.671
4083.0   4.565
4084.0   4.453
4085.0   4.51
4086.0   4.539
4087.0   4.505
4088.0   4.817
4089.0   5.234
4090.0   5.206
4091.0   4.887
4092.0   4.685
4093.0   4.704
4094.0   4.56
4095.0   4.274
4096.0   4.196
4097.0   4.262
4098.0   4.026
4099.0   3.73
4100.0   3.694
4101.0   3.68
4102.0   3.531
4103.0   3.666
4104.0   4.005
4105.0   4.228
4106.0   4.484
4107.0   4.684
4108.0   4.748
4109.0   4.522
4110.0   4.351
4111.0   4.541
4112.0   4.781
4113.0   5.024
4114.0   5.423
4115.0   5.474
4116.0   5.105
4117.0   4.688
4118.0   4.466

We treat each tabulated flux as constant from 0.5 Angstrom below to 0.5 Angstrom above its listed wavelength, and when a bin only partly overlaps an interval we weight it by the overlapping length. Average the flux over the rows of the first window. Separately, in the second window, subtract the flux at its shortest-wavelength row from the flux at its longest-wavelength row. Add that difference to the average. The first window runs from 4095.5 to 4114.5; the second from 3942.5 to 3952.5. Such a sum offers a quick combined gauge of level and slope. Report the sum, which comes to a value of 6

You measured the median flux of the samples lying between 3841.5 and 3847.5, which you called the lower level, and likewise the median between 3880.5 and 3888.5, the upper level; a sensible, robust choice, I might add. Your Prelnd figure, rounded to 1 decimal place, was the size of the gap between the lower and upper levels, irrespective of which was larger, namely 0.5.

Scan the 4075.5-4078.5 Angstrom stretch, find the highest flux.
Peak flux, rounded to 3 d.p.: 4.417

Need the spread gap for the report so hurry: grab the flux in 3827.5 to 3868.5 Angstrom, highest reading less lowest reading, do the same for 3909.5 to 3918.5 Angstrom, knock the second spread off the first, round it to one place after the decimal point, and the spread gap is 1.2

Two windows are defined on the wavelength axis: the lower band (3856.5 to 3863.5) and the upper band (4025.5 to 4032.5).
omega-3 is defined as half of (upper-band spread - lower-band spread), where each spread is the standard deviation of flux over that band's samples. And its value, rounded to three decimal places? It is -0.011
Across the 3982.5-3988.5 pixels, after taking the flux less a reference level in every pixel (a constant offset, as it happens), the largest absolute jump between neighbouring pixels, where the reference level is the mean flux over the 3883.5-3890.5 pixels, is 0.39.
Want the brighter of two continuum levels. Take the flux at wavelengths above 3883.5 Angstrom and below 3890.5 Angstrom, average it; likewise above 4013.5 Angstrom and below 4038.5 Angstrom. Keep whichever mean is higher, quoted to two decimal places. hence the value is 4.61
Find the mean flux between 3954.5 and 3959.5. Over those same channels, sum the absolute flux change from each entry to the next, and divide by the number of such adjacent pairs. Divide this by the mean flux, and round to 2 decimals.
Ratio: 0.01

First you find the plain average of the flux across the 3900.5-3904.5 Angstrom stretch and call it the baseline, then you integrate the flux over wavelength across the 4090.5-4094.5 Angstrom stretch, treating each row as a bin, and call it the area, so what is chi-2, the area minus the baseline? 16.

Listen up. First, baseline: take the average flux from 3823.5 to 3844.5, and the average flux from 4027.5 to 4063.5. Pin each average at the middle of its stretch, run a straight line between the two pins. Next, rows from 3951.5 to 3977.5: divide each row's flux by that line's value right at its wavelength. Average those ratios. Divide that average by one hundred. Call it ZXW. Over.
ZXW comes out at 0.0078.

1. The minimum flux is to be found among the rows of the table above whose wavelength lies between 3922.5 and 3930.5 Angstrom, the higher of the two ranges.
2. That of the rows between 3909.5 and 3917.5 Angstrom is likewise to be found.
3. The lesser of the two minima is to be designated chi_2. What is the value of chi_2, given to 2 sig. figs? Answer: 1.9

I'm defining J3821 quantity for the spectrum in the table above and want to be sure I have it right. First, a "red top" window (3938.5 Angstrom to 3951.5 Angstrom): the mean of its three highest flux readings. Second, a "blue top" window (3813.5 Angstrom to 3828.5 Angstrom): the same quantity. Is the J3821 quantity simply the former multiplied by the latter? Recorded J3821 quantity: 10.0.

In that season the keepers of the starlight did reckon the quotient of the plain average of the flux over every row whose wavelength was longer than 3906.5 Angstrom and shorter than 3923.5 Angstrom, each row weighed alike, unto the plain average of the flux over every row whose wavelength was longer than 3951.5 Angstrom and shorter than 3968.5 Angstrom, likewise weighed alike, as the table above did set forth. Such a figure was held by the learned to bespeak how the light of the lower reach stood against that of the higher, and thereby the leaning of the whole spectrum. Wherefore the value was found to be 1.10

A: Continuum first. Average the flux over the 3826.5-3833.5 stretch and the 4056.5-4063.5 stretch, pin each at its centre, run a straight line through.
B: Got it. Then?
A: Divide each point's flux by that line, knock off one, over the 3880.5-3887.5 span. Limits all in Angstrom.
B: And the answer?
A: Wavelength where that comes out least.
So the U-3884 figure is 3887.0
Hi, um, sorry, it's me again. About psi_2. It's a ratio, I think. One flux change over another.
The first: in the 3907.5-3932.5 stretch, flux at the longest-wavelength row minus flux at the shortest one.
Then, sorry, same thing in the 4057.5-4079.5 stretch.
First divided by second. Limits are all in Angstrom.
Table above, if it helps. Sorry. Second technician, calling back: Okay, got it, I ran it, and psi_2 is 34.4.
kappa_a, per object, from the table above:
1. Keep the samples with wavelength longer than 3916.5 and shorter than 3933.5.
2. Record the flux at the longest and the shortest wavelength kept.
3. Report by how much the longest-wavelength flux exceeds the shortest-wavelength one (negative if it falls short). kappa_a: -2.9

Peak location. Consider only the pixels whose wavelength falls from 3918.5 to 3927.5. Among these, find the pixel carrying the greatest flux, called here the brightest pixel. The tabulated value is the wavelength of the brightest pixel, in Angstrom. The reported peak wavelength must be 3919.0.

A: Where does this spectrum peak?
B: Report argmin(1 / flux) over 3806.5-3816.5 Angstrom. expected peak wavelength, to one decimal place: 3810.0 Angstrom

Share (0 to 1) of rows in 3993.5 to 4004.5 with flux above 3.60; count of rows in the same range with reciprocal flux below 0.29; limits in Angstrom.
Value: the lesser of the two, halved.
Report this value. 0.50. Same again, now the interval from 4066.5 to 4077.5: 0.50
